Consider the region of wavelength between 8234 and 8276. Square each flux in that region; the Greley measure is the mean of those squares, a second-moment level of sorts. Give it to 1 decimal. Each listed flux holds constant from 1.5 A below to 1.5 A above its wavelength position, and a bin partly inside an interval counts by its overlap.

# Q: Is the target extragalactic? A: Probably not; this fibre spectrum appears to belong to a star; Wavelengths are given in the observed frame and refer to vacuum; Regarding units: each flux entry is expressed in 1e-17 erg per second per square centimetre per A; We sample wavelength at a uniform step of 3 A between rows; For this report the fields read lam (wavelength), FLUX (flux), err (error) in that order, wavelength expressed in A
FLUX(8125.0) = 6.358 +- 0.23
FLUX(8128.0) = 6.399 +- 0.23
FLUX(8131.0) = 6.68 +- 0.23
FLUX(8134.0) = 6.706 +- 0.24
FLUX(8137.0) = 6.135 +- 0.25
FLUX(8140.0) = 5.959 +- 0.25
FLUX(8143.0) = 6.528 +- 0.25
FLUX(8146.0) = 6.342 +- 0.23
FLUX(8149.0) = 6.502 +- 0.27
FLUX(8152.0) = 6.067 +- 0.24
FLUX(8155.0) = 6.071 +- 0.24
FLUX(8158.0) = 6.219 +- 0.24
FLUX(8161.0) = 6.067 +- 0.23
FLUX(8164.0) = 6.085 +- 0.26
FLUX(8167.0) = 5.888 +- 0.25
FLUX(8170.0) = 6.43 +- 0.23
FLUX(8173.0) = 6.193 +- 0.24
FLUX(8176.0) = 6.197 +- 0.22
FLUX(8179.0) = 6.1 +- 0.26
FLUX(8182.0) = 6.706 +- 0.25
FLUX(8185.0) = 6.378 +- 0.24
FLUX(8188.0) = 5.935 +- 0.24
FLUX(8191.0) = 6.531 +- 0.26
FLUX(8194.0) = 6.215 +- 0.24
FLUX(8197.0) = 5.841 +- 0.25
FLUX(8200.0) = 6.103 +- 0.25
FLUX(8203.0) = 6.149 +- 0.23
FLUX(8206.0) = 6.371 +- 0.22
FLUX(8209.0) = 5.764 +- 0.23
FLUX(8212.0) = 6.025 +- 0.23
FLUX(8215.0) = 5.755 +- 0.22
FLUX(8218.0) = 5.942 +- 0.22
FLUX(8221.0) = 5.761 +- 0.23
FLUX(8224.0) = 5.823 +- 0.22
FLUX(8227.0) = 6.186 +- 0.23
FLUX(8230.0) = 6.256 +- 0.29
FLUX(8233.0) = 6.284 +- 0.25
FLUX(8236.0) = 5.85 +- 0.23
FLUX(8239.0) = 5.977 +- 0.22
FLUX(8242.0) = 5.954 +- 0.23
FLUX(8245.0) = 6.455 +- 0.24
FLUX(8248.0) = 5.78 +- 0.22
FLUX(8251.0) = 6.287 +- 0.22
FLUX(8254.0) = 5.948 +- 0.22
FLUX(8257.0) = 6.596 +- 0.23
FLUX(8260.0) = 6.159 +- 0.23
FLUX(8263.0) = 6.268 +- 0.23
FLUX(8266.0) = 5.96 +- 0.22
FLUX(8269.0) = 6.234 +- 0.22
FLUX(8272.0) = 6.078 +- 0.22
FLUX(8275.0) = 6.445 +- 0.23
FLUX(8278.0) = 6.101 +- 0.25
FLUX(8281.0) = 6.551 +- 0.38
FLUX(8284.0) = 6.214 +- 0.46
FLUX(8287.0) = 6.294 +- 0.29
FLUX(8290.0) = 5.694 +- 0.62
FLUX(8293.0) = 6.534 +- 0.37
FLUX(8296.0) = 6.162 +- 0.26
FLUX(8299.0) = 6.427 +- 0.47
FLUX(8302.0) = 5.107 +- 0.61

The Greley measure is 37.8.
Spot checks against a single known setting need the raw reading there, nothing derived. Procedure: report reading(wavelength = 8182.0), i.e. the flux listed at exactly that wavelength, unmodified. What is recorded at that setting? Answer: 6.706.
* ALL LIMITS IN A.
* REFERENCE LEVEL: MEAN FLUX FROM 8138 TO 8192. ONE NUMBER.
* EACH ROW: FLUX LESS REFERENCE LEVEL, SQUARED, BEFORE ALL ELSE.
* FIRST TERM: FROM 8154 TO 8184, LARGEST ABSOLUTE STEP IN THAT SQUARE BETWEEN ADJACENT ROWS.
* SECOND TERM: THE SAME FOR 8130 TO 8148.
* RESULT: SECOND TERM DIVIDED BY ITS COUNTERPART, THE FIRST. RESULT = 1.04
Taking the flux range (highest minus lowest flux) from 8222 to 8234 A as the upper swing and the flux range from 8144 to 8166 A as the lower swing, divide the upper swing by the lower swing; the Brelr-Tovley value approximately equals 1.1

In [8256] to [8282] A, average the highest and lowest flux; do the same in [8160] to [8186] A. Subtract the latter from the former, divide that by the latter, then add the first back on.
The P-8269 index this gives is 6.27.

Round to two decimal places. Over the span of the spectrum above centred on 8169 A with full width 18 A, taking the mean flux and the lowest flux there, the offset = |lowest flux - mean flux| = 0.26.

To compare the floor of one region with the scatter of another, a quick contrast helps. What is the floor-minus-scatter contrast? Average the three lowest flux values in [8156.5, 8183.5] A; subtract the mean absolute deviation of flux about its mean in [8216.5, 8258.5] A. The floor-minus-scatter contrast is 5.79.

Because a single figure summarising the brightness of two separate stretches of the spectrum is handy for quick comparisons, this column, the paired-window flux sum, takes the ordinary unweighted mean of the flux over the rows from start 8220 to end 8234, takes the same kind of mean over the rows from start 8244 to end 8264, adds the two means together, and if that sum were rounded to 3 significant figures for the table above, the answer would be 12.3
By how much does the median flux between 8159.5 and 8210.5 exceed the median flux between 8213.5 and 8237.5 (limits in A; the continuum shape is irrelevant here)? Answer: 0.25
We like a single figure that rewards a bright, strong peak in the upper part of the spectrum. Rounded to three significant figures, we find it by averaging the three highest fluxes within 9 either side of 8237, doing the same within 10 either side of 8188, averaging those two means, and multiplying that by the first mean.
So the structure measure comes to 40.7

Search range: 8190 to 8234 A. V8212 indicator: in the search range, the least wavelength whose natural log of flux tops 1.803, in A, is 8191.0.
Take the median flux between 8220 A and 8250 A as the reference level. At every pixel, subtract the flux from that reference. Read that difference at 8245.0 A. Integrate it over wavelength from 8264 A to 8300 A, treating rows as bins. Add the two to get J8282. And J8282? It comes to -10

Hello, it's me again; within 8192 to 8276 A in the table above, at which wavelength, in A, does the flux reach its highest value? 8257.0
